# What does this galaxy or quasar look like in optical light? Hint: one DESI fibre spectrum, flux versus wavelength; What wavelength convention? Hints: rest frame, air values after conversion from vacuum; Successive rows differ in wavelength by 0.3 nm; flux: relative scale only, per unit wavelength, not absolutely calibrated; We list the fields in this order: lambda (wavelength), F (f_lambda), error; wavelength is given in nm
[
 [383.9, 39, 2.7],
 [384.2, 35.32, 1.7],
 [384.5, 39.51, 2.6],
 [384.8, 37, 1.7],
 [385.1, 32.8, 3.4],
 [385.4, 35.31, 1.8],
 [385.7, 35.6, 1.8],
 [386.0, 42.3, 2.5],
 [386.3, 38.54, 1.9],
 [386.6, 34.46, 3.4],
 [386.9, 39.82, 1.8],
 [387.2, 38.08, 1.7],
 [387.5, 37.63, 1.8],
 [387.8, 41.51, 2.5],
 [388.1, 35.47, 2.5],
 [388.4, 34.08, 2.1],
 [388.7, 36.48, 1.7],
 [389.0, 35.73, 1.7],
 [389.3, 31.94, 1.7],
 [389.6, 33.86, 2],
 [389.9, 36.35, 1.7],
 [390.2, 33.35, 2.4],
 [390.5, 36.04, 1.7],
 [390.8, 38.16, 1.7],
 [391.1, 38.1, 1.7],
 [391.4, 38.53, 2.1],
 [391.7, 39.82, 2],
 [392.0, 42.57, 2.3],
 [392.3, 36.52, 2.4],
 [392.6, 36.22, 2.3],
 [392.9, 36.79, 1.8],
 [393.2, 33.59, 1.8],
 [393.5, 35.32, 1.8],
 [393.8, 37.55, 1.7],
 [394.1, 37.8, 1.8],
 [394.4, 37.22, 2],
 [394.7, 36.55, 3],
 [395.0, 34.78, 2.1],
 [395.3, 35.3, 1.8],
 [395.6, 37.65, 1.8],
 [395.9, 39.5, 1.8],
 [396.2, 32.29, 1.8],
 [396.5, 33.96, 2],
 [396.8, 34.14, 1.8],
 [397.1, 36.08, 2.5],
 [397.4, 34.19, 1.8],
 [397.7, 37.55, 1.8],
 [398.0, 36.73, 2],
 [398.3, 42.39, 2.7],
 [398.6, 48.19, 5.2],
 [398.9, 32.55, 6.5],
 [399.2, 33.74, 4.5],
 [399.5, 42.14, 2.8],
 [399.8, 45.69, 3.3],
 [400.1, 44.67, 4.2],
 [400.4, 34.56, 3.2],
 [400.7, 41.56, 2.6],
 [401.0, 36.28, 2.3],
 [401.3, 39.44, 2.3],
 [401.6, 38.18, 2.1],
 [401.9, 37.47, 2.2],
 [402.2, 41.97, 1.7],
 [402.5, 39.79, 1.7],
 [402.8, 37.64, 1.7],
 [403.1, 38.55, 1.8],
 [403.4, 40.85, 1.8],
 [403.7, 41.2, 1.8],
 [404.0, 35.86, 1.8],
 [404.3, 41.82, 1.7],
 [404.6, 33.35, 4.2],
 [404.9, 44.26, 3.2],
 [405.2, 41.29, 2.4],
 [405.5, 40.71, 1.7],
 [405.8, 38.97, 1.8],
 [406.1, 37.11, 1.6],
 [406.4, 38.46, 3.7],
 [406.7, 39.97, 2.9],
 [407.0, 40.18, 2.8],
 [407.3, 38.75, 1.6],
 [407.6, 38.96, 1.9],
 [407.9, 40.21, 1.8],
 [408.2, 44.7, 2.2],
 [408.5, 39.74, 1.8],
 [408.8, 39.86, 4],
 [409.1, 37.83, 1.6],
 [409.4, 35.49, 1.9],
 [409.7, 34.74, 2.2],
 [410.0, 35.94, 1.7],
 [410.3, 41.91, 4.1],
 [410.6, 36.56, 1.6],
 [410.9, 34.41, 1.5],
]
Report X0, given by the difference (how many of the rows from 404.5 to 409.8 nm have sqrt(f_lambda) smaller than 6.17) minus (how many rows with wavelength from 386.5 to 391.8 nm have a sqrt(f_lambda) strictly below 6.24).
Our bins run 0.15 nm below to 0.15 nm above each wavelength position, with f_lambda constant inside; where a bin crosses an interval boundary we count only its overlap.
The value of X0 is -10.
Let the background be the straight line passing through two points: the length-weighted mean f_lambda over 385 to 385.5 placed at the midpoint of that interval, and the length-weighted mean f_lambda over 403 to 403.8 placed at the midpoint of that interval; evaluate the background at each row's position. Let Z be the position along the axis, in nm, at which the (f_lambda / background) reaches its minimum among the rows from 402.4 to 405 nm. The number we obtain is 404.6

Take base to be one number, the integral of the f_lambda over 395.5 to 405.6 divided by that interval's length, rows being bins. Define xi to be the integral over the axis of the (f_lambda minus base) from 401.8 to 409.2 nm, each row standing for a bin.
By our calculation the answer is 7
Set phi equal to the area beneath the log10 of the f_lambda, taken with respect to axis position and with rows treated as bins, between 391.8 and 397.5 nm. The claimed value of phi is 8.88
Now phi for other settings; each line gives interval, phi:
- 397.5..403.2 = 9.08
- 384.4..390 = 8.75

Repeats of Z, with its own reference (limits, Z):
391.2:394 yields 393.2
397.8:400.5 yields 398.9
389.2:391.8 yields 389.3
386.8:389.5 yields 389.3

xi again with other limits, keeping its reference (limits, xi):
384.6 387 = -4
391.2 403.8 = -9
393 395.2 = -6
